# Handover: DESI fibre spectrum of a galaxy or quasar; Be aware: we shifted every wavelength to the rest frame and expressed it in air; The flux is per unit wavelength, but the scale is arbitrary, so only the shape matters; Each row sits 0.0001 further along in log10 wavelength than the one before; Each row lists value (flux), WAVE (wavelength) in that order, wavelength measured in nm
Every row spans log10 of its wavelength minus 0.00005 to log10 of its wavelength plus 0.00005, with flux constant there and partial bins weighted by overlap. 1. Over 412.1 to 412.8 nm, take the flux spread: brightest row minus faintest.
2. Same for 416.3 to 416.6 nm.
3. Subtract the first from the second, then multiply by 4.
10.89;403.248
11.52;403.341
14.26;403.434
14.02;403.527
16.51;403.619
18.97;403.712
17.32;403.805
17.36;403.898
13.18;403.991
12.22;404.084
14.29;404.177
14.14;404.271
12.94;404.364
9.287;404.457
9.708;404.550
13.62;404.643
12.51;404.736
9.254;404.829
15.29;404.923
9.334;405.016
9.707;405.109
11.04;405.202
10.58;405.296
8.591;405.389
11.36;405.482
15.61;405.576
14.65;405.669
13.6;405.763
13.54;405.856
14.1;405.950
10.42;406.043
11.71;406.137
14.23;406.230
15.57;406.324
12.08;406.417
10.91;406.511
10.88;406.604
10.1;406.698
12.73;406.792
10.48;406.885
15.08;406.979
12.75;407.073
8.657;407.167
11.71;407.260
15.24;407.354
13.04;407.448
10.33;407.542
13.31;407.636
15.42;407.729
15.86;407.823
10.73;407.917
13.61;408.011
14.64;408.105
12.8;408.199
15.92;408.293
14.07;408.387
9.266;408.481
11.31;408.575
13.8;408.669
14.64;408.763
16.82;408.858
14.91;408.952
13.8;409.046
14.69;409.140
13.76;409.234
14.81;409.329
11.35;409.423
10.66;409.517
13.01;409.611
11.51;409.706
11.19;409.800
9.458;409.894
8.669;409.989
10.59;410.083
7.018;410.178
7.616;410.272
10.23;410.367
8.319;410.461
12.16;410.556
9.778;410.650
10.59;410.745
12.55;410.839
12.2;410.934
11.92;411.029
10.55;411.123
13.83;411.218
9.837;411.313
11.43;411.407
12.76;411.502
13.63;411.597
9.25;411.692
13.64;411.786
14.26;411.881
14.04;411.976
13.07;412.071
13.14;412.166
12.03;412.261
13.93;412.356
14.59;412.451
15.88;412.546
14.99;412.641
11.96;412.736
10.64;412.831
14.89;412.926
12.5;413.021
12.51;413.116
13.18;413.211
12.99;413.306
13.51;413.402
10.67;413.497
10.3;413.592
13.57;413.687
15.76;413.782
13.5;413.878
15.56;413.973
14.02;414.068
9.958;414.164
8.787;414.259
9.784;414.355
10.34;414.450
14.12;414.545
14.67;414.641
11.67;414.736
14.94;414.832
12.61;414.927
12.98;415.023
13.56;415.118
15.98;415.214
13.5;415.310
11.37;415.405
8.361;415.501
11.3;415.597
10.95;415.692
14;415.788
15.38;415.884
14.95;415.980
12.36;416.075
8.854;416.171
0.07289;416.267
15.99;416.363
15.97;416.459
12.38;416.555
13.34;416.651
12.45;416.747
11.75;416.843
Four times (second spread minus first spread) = -1.2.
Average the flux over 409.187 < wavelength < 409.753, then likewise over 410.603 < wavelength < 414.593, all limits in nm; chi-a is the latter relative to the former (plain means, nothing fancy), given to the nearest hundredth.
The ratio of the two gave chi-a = 1.00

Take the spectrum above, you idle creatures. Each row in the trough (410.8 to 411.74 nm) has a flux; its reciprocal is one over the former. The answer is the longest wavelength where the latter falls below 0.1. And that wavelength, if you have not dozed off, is 411.597 nm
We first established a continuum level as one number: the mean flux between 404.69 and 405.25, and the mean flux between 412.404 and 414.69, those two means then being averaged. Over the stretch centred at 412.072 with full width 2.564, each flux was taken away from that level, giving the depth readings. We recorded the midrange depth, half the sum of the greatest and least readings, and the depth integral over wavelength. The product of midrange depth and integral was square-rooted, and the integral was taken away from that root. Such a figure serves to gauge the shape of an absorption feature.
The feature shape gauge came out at 3.1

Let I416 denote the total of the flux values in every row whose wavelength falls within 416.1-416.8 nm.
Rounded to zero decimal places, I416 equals 79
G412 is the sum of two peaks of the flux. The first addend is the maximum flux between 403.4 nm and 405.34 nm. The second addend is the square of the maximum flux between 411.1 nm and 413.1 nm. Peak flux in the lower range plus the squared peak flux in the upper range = 271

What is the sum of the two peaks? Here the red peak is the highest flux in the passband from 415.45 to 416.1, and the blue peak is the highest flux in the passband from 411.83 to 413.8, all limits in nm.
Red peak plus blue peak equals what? 31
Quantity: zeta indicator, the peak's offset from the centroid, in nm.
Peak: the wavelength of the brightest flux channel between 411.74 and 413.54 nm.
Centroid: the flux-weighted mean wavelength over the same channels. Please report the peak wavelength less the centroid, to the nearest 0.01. -0.08 nm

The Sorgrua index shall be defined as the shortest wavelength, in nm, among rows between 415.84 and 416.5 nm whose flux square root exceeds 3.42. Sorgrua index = 415.884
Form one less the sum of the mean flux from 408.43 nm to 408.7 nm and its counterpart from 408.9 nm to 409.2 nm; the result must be -25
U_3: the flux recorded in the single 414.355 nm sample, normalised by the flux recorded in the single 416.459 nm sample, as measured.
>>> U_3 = 0.61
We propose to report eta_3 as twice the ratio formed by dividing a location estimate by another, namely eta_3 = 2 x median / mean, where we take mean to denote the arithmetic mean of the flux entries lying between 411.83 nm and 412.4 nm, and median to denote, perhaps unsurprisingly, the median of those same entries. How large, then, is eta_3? 2.02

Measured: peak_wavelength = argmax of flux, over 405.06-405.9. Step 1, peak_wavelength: 405.576 nm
